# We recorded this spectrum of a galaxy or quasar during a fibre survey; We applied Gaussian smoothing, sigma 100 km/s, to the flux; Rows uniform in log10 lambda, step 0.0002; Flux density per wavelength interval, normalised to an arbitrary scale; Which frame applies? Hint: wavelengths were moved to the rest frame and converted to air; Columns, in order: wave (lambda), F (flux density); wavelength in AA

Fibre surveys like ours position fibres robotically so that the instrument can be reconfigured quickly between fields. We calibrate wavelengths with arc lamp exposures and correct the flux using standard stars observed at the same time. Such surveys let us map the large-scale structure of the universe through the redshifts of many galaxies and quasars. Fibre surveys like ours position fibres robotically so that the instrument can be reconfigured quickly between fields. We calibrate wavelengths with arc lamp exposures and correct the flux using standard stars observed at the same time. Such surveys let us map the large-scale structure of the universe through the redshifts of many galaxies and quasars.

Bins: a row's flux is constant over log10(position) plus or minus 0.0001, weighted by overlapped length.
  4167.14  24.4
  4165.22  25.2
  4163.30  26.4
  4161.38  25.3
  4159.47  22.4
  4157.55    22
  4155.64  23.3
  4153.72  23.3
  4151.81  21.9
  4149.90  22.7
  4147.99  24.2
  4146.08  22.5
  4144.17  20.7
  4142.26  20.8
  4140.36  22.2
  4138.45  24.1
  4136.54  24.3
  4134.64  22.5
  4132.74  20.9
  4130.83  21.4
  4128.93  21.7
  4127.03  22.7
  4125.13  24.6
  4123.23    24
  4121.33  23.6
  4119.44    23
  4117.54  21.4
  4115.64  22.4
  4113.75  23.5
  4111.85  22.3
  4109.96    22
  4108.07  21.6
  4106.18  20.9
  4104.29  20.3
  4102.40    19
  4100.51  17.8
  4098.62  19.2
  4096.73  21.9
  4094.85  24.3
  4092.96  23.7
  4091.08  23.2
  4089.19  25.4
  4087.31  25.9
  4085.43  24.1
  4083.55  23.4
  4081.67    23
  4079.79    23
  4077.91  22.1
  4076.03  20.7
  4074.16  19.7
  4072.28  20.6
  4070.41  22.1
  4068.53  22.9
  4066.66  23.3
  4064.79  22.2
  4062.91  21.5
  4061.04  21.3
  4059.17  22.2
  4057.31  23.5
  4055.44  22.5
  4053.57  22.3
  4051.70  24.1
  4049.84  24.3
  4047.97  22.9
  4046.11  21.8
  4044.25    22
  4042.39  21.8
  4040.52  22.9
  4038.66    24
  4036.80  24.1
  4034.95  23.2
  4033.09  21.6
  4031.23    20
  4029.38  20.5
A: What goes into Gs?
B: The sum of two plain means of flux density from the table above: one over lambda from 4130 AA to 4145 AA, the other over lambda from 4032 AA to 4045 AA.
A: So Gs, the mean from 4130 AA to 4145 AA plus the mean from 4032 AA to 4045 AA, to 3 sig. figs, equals 44.9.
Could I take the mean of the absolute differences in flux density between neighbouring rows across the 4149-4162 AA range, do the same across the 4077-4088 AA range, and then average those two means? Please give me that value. 0.95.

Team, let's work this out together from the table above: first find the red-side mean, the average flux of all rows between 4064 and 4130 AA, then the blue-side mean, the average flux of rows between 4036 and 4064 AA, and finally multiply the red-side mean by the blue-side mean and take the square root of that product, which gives 22.5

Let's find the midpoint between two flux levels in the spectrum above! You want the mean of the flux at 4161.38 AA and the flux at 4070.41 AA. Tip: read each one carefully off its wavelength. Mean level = 23.7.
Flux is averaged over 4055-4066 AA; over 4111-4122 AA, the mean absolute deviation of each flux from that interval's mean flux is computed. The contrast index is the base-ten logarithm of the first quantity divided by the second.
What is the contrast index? 1.52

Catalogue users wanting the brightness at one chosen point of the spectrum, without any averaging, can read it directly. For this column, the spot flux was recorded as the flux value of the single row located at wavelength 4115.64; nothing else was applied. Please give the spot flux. 22.4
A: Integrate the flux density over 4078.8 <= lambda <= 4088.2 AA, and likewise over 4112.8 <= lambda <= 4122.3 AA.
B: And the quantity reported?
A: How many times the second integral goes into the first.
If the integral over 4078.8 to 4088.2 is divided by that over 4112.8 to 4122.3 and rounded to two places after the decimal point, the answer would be 1.04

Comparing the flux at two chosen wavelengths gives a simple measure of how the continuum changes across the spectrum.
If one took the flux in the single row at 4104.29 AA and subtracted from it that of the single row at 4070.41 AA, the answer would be -1.8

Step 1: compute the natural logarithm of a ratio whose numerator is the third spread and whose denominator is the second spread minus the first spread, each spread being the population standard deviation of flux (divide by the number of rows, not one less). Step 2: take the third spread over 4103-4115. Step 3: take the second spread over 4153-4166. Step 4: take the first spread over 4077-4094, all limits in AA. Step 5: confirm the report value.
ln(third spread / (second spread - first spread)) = 0.96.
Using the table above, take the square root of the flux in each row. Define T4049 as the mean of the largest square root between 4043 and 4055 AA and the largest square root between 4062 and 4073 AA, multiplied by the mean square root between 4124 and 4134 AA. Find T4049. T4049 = 23.0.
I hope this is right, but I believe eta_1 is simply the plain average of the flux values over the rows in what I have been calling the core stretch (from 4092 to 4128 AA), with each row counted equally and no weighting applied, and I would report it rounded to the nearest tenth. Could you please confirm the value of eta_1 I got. 22.0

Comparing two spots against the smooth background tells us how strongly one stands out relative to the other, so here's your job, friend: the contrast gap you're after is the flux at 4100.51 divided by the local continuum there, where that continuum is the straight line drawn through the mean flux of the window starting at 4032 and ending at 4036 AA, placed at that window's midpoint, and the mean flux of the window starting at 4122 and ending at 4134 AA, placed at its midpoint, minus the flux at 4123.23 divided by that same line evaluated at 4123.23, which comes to -0.27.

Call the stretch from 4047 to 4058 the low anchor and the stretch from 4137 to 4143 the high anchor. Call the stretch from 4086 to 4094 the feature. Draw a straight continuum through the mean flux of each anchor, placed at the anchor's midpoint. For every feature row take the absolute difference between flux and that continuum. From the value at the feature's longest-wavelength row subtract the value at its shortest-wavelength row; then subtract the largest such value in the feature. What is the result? -5.1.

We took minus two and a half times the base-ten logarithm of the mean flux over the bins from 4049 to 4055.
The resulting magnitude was -3.43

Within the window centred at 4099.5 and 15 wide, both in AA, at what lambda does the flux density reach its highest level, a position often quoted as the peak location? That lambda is 4094.85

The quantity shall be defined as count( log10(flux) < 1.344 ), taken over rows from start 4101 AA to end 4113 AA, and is 5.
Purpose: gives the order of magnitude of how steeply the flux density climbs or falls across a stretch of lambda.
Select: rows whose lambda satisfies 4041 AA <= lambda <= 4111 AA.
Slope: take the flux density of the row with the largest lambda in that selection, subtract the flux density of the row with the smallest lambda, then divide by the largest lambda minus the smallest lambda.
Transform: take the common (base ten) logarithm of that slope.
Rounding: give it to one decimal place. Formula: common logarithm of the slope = -2.5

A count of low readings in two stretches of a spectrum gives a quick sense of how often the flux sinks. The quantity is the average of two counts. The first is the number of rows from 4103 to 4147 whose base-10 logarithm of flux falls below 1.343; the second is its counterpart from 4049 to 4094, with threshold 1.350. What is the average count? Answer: 10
